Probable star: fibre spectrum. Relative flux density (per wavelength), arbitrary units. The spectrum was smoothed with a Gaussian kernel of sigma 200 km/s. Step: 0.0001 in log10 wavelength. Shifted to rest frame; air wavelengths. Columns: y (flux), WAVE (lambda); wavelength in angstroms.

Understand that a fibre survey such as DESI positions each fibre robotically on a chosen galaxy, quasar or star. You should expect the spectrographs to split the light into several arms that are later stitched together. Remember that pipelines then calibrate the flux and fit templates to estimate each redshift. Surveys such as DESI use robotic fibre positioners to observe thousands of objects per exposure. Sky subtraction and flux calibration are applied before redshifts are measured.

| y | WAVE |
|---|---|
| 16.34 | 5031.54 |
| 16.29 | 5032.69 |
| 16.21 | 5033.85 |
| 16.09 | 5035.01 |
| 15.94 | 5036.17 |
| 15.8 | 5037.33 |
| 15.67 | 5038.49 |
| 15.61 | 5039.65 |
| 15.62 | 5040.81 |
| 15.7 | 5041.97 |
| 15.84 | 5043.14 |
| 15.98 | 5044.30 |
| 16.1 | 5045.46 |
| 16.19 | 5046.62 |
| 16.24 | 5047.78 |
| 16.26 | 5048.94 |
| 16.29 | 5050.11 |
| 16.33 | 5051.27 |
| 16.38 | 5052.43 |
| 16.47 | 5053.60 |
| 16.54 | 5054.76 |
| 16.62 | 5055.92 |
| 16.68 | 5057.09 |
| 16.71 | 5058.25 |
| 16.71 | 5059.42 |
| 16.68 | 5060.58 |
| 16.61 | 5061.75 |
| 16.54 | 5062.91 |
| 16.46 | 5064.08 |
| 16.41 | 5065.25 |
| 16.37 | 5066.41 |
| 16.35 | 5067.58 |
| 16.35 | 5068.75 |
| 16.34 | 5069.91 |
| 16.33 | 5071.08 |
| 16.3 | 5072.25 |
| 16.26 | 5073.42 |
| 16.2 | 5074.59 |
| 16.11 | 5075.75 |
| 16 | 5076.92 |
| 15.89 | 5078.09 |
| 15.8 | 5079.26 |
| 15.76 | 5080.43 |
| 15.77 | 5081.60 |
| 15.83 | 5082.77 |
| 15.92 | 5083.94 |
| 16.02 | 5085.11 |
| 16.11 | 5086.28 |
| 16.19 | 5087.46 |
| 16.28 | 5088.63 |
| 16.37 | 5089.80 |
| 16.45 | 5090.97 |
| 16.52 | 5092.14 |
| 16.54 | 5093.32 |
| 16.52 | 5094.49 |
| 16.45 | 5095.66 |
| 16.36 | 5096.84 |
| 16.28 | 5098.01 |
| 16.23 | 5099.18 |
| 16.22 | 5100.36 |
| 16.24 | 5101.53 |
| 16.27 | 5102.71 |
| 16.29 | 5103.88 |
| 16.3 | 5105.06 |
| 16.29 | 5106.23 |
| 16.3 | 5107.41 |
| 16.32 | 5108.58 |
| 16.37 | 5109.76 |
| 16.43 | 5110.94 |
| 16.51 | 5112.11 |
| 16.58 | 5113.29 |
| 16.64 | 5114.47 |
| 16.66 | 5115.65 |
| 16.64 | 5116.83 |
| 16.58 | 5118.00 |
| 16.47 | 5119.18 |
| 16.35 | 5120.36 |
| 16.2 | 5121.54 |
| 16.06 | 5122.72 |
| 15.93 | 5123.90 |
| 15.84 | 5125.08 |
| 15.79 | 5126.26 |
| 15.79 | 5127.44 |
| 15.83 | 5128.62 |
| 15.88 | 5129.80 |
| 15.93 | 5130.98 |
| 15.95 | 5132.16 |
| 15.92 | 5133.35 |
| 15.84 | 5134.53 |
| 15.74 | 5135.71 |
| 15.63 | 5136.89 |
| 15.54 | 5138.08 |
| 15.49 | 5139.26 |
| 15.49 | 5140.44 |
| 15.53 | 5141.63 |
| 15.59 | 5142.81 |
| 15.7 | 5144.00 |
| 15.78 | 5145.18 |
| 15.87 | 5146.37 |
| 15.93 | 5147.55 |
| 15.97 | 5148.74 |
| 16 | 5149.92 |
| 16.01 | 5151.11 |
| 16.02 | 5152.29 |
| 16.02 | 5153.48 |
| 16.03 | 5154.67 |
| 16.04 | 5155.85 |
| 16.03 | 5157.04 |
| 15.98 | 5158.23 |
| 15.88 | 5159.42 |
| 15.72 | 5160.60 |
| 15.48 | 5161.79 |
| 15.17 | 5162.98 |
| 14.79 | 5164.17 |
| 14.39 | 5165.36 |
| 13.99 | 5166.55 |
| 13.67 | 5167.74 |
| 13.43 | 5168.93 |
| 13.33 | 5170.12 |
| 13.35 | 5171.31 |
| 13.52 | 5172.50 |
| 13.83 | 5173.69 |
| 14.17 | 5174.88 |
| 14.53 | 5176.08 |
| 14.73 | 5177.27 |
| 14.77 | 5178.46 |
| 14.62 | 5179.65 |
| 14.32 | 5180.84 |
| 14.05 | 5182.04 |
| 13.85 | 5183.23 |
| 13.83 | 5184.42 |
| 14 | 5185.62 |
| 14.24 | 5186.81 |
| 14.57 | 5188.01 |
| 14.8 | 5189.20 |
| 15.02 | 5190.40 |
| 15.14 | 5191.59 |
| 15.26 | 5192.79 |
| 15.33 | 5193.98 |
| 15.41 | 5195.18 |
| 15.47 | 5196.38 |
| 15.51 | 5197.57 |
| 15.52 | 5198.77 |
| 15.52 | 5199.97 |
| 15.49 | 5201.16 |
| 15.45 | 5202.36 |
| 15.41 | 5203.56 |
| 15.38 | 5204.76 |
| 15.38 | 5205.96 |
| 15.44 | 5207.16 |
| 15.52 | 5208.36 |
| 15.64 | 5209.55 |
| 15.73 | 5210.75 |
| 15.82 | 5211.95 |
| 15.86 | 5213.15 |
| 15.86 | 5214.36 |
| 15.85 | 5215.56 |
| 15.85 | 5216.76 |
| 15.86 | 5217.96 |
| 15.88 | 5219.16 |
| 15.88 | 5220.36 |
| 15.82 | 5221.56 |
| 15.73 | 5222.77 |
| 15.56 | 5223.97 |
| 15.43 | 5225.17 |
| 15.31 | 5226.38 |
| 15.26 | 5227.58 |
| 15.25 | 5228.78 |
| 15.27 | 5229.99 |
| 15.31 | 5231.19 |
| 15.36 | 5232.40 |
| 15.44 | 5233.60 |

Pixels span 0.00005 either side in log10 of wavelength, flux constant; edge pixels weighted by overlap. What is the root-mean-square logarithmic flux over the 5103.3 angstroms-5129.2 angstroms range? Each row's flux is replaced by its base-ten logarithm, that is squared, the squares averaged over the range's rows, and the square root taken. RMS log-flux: 1.21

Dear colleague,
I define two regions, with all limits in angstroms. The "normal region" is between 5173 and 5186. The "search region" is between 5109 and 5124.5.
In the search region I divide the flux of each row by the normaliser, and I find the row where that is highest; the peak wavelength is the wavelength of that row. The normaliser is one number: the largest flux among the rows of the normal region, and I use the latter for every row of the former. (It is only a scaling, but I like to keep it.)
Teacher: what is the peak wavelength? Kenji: 5115.65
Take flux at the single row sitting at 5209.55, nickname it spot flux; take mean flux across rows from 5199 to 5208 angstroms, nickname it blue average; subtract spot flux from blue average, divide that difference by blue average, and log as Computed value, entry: -0.013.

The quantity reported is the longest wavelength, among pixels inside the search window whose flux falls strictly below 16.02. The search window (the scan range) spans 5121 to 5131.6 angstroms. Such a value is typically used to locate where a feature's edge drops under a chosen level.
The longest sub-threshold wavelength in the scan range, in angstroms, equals 5130.98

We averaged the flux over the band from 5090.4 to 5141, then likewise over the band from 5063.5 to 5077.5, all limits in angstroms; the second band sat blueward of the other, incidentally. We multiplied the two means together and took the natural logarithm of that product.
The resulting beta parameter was 5.57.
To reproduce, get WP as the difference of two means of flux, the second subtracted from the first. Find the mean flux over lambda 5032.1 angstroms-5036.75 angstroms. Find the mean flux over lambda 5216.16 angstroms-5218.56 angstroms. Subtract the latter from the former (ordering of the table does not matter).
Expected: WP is 0.28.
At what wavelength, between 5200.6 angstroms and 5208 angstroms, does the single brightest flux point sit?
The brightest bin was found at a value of 5201.16 angstroms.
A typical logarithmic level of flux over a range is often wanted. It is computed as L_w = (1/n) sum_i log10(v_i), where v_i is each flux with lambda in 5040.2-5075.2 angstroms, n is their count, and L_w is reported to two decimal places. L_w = 1.21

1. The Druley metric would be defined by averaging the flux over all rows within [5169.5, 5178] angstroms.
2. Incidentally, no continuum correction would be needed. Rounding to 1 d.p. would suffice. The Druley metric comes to 13.9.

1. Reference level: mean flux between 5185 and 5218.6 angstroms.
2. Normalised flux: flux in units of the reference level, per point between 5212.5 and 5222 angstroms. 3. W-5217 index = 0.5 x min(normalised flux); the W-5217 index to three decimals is 0.515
